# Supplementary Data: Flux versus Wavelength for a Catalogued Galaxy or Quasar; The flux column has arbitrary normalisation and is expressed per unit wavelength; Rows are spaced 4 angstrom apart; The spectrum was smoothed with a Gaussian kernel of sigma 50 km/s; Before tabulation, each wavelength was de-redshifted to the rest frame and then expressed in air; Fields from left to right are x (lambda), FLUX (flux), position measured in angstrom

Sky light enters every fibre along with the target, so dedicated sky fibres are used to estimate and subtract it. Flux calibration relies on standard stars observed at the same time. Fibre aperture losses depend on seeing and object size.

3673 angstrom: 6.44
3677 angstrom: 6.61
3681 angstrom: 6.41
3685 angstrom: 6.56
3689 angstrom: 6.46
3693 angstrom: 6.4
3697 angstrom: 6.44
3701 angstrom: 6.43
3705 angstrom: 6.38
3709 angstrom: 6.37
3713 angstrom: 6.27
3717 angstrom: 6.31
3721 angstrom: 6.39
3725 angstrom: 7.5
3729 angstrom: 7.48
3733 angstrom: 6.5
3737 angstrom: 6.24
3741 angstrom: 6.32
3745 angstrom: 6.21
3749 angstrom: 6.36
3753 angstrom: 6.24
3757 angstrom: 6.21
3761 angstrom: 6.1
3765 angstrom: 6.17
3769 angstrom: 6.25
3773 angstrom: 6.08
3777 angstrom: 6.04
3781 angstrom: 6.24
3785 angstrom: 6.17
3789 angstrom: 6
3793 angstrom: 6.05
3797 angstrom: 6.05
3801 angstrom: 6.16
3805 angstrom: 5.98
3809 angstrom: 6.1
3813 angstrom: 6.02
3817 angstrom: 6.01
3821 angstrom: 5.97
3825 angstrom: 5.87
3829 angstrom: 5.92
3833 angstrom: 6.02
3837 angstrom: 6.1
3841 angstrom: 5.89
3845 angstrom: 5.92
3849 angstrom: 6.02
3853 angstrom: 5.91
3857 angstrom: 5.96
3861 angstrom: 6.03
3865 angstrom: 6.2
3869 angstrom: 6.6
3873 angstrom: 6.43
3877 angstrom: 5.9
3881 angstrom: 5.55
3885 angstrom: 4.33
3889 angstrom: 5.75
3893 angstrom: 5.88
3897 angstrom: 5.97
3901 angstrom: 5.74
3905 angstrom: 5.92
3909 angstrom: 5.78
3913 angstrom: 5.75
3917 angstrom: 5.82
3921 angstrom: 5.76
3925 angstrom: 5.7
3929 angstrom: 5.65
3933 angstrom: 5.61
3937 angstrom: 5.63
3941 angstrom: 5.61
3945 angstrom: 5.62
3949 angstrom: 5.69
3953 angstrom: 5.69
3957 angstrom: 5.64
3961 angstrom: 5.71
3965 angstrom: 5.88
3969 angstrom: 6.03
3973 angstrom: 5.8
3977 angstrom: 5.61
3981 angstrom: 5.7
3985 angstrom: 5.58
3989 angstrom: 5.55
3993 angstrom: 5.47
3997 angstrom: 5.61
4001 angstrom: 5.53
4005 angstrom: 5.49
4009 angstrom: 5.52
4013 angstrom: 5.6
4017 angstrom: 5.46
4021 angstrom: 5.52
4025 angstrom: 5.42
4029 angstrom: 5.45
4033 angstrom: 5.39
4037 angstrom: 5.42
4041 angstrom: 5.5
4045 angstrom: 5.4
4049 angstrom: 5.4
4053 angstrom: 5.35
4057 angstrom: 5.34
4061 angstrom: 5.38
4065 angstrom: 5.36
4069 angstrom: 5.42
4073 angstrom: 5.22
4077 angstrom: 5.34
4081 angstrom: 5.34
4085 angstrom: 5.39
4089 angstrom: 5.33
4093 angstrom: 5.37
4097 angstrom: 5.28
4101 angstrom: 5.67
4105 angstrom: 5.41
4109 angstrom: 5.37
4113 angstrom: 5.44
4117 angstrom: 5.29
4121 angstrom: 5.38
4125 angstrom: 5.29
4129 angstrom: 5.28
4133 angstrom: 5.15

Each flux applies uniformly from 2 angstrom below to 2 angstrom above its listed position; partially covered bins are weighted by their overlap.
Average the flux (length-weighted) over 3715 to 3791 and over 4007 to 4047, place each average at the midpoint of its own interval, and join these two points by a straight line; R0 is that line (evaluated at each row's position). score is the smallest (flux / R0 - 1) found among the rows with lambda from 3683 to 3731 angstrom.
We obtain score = -0.034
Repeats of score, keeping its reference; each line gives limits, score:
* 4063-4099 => -0.019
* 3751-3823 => -0.039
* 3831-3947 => -0.270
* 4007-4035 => -0.011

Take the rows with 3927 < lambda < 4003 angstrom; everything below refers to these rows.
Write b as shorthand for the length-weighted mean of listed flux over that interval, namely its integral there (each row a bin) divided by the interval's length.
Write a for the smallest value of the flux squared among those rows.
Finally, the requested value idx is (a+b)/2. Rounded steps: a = 30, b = 5.7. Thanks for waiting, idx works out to 18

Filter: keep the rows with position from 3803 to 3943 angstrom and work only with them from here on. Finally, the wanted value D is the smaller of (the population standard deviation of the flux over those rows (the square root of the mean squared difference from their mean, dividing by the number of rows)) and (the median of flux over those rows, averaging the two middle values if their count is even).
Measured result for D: 0.340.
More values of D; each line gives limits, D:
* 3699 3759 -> 0.404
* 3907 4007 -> 0.123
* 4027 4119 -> 0.084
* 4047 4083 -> 0.053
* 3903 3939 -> 0.094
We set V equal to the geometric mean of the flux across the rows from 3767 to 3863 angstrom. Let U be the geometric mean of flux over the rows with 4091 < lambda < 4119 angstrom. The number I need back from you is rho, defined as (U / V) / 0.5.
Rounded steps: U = 5.4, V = 6.03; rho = 1.79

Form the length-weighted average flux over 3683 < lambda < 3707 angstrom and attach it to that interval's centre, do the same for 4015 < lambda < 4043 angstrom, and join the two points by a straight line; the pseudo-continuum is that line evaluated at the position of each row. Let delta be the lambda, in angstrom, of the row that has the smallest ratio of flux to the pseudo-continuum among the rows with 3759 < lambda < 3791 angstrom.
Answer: 3789 angstrom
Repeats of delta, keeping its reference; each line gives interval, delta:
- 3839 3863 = 3841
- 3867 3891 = 3885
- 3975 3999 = 3993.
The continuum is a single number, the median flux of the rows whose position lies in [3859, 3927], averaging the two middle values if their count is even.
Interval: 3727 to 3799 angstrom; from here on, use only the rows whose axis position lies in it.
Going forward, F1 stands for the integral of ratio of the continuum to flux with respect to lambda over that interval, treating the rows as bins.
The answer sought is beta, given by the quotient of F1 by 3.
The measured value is 22.4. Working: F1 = 67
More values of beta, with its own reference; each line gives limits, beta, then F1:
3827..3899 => 23.8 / 71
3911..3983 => 24.4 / 73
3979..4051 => 25.4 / 76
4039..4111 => 26.0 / 78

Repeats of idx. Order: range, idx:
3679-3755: 23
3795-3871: 20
